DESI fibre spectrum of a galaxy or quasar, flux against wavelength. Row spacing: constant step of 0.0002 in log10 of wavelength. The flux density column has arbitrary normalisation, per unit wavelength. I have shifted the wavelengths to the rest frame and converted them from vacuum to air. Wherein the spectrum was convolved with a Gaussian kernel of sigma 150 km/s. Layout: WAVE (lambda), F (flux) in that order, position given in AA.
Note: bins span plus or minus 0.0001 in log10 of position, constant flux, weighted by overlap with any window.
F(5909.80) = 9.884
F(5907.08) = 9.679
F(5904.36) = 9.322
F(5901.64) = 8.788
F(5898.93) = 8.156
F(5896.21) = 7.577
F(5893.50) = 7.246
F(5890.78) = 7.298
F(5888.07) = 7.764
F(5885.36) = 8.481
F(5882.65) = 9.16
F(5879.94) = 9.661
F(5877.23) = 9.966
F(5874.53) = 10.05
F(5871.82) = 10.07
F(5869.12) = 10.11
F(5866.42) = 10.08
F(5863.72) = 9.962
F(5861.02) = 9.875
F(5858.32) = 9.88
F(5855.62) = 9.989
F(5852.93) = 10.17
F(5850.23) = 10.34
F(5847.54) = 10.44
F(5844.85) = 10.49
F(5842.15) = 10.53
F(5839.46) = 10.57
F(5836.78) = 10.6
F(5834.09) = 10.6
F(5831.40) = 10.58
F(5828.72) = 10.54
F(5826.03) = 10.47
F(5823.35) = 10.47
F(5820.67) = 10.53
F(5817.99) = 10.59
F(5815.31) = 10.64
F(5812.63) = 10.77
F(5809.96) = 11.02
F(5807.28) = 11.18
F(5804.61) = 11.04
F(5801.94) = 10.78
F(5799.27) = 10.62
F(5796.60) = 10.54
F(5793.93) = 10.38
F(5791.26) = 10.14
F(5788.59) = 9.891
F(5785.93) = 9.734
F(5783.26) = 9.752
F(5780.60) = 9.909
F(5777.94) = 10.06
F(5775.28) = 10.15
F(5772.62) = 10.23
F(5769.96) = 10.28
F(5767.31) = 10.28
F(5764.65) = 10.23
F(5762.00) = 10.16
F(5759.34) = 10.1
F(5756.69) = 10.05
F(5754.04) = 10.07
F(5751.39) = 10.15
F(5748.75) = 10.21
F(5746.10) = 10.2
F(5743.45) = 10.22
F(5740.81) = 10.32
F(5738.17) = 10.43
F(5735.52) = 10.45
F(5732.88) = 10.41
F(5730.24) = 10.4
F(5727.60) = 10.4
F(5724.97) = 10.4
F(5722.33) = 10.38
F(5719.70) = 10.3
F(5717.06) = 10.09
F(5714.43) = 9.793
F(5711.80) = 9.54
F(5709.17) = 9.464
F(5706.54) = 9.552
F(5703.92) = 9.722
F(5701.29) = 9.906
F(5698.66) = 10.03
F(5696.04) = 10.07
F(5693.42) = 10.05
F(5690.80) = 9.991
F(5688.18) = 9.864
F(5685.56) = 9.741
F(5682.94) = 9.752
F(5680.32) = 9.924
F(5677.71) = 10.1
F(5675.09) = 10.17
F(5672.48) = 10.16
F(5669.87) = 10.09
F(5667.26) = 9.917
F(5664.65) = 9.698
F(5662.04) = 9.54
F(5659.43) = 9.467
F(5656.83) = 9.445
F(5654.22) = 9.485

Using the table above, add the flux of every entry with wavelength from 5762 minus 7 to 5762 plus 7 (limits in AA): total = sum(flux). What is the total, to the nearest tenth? 50.8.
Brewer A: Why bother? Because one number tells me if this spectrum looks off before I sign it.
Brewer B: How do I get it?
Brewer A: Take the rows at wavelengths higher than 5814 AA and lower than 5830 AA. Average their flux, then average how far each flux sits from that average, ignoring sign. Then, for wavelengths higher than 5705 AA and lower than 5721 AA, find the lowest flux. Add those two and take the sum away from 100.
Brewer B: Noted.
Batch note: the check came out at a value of 90.5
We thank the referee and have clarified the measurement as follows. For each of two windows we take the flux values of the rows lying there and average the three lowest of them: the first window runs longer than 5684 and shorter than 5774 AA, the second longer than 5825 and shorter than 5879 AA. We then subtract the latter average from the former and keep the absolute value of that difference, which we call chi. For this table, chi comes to 0.39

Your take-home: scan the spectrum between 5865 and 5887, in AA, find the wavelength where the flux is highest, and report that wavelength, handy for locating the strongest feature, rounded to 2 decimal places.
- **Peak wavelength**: 5869.12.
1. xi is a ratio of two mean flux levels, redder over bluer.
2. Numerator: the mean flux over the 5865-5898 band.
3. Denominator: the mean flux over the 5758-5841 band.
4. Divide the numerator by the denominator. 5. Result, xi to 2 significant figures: 0.86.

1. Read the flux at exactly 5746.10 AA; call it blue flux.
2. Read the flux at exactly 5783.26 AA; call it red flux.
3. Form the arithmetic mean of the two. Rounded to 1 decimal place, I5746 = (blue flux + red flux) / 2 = 10.0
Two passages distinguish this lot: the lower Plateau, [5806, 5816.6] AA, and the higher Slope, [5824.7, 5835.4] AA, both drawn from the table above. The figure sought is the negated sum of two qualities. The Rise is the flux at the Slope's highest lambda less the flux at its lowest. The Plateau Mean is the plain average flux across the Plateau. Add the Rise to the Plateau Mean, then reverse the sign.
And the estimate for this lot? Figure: -11.0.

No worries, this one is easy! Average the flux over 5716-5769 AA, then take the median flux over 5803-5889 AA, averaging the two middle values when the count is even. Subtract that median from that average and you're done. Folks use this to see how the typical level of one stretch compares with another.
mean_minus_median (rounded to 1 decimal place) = -0.2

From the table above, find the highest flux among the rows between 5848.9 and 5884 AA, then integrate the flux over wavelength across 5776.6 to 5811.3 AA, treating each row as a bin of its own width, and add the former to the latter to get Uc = 371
